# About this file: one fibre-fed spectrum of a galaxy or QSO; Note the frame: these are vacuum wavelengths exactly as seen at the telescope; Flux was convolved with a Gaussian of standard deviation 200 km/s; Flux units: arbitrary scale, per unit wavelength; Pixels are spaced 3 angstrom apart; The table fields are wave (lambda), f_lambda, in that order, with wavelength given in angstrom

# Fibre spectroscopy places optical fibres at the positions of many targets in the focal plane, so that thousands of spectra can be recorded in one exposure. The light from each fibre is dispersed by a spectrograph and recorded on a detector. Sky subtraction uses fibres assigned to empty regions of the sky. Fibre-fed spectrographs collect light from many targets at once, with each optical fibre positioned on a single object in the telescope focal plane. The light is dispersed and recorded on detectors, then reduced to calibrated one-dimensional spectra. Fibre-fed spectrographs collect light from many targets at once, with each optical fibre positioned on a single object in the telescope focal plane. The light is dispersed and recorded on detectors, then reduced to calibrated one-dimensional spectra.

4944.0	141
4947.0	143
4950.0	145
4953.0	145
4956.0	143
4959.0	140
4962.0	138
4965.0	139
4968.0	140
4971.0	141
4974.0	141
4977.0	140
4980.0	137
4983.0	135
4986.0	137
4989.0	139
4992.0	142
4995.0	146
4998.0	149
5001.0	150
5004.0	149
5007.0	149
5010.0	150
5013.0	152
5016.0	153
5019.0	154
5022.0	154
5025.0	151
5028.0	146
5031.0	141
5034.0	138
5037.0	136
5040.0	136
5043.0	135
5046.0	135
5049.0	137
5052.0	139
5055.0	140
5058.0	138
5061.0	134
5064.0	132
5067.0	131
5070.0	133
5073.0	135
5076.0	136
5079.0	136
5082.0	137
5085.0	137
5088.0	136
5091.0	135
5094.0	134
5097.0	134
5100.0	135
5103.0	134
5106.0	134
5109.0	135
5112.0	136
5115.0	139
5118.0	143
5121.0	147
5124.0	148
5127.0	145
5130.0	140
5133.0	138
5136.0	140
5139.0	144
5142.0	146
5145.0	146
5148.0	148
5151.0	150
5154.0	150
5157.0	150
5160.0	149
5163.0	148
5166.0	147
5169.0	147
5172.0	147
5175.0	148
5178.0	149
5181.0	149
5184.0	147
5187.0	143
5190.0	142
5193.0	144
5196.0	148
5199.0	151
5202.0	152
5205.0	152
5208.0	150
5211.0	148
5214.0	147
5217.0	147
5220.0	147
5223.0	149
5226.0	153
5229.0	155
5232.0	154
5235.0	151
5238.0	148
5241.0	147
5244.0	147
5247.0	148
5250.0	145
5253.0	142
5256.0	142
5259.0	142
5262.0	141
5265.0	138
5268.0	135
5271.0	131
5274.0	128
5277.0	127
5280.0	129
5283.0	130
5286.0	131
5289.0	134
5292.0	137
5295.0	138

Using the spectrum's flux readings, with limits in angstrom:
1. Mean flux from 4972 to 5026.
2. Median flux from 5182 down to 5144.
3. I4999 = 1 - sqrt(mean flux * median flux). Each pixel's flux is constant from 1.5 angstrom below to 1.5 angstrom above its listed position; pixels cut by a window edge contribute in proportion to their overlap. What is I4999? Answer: -146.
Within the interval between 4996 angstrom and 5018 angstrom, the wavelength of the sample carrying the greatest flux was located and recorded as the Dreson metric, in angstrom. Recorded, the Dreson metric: 5016.0 angstrom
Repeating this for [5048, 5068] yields 5055.0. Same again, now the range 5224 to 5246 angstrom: 5229.0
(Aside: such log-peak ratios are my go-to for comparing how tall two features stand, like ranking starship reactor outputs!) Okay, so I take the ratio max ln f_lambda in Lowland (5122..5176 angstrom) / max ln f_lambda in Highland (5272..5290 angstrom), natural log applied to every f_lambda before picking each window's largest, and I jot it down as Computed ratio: 1.02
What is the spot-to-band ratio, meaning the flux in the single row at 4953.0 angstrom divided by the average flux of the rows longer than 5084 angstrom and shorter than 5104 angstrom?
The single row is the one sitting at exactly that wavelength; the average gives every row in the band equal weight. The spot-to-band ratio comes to 1.07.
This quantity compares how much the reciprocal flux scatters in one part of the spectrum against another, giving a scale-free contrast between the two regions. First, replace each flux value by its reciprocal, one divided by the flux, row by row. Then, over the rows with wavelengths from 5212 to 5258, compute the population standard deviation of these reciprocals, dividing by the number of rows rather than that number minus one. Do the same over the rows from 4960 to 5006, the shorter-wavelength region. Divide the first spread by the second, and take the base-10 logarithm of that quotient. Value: -0.13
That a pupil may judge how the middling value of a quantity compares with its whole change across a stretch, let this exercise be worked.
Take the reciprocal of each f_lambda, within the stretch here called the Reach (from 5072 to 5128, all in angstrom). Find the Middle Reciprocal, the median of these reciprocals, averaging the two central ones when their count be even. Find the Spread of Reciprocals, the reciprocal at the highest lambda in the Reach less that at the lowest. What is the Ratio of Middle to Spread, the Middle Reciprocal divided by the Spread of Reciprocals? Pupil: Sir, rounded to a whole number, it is -14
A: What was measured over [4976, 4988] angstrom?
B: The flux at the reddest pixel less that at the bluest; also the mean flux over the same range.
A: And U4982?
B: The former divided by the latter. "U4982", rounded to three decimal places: -0.022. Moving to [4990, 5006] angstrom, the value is 0.048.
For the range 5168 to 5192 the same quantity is -0.034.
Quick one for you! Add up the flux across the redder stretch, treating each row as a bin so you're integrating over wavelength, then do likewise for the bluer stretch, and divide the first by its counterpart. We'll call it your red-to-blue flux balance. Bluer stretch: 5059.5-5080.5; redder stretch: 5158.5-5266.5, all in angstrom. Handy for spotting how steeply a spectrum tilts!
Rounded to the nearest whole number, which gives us 6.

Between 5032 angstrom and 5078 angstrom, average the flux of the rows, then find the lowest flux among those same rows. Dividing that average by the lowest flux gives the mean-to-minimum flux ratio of 1.04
